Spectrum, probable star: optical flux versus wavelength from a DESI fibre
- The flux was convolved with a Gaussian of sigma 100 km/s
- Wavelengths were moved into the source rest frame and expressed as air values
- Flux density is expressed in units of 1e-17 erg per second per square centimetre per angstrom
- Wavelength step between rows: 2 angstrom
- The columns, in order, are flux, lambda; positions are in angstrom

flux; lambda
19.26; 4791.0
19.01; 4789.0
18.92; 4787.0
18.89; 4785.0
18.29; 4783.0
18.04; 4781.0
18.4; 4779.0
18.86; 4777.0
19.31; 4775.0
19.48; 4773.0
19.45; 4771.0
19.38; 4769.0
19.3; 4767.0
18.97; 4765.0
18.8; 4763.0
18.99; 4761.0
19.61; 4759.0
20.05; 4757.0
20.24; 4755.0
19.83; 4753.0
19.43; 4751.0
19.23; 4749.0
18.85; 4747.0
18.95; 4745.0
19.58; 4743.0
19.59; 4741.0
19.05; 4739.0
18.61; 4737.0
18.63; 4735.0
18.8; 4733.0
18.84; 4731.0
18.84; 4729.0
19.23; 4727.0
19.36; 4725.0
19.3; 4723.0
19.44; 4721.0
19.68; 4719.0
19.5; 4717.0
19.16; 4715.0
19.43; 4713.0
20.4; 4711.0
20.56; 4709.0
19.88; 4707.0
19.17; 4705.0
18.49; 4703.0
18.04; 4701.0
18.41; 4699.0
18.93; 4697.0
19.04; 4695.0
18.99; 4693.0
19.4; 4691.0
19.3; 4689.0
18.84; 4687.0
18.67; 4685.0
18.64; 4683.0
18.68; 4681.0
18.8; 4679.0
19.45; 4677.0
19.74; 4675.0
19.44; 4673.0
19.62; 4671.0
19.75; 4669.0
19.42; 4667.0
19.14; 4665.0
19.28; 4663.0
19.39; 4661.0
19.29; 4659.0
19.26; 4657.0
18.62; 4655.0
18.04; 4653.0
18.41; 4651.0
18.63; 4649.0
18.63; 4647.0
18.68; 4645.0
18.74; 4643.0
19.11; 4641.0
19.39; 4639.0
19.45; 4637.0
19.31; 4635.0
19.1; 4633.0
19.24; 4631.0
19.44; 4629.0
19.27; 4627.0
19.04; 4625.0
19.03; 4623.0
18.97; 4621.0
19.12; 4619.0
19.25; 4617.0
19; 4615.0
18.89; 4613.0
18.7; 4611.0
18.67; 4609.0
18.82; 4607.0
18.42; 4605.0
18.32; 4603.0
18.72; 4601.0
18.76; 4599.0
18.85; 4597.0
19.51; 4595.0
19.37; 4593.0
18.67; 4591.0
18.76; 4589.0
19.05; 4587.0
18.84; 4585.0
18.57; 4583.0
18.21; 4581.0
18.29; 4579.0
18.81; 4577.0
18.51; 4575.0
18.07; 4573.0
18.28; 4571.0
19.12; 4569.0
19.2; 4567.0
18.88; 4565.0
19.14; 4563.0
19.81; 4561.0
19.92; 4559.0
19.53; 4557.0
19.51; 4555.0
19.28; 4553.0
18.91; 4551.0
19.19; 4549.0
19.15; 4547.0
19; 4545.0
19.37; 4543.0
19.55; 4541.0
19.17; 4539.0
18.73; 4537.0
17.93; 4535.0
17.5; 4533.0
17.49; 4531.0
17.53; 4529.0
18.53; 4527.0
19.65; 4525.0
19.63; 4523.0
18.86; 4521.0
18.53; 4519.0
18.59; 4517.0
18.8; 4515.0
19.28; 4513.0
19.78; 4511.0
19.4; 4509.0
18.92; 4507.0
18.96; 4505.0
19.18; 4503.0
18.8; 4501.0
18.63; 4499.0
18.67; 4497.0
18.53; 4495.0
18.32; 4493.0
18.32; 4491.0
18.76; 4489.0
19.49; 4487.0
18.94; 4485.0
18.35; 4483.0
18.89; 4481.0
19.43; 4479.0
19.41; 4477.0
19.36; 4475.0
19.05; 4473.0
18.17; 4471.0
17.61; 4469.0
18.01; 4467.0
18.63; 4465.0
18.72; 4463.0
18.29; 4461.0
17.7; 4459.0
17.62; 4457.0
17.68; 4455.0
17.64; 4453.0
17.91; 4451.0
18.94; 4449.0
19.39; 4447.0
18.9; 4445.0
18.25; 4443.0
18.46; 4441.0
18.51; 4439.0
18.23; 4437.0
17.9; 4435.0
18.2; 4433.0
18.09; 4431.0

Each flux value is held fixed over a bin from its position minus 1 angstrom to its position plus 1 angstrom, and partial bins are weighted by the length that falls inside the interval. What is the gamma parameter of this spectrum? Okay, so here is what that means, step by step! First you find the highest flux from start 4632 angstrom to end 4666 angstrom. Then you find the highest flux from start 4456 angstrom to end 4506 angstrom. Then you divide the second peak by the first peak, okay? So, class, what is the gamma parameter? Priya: 1.00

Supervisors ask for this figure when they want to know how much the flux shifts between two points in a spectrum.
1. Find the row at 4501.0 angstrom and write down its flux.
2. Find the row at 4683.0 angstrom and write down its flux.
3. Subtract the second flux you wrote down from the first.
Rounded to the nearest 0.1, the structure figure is 0.2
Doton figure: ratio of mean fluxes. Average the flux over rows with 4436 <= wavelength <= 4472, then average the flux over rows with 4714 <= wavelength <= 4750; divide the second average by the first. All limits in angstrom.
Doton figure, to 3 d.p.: 1.049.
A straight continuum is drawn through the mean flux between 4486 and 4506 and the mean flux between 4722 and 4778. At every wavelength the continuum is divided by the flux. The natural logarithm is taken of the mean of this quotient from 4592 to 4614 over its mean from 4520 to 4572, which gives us 0.012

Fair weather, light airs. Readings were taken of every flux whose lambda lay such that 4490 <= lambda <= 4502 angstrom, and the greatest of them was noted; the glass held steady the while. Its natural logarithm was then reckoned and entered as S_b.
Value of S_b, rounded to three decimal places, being 2.934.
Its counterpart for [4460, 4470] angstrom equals 2.930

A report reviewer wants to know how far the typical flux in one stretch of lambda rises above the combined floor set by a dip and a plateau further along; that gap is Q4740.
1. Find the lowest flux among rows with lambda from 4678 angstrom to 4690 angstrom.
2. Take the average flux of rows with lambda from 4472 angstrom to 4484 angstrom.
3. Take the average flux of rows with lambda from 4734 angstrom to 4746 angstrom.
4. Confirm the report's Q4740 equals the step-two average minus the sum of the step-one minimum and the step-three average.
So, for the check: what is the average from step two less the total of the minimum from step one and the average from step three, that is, -18.6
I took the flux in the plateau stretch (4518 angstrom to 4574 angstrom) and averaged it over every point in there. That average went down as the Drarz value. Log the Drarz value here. 18.9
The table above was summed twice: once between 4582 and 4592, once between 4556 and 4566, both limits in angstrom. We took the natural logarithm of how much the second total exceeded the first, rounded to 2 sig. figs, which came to 1.2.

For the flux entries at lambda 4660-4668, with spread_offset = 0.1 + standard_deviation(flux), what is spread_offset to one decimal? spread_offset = 0.2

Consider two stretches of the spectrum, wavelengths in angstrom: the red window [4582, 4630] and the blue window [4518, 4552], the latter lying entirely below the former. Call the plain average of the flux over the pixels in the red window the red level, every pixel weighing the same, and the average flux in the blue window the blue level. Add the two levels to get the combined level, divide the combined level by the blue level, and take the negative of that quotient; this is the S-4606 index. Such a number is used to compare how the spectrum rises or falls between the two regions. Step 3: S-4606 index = -2.01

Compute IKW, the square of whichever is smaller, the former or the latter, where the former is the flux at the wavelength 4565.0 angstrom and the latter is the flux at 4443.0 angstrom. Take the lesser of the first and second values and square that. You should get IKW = 333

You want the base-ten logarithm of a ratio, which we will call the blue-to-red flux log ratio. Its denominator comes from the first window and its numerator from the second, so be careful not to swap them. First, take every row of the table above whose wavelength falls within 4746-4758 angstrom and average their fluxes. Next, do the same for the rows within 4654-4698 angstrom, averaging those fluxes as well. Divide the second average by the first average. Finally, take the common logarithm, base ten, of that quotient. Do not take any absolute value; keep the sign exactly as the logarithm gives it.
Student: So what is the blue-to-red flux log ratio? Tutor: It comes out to -0.0098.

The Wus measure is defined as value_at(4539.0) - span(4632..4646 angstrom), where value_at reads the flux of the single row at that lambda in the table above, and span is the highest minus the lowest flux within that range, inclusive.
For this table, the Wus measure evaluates 18.4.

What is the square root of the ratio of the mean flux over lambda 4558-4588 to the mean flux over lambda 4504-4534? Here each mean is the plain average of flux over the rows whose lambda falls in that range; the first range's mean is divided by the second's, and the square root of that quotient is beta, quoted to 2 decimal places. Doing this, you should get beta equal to 1.00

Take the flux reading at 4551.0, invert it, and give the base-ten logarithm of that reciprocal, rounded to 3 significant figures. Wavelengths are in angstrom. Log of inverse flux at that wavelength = -1.28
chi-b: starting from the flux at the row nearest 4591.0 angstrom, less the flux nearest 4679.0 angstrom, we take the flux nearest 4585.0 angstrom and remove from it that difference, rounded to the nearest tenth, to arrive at 19.0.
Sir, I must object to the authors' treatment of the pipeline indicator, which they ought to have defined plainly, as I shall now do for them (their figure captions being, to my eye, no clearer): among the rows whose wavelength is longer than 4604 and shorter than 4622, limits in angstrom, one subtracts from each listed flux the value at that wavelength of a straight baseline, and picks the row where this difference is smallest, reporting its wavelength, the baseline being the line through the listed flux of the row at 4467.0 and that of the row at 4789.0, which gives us 4605.0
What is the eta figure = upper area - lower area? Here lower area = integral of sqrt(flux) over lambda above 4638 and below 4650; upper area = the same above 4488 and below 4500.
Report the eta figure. -0.45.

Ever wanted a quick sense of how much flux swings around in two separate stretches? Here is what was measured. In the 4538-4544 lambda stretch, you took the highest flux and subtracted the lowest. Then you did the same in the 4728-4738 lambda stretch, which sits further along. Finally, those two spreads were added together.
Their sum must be 0.61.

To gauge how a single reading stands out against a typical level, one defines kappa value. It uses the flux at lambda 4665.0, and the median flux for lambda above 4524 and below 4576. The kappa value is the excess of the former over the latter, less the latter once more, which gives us -19.1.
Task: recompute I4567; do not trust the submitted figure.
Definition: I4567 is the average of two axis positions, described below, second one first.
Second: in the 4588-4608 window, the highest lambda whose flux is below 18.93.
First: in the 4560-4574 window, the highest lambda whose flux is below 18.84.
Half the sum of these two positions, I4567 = 4590 angstrom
